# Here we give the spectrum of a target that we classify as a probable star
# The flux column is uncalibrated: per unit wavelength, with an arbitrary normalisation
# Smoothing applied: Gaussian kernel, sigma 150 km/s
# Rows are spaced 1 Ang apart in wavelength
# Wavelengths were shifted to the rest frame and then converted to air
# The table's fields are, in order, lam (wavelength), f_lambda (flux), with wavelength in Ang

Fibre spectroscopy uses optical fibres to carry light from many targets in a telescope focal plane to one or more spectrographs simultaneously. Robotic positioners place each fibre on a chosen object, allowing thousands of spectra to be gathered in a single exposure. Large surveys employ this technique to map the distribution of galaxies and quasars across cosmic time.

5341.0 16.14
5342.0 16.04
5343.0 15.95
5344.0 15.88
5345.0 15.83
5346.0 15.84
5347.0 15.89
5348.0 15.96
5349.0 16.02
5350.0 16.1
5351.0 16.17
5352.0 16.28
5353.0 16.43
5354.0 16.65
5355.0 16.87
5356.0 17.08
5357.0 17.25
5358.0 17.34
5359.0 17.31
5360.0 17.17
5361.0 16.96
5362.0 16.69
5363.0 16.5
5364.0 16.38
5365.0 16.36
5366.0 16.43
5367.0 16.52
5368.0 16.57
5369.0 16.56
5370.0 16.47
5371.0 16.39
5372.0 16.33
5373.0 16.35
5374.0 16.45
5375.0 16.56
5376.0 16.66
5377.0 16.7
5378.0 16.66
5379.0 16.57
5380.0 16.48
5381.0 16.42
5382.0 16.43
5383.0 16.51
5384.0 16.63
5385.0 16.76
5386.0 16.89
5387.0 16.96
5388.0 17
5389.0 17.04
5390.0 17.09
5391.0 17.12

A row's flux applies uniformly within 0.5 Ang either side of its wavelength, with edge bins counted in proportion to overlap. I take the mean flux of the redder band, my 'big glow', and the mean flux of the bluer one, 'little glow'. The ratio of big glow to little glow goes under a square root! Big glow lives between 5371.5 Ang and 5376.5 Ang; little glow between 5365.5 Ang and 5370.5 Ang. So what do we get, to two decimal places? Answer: 1.00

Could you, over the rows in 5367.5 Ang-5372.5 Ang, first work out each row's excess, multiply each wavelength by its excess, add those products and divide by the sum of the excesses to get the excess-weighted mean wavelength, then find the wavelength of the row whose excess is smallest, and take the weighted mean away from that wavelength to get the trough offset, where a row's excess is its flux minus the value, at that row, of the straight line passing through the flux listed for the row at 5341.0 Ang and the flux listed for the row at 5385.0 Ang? 0.1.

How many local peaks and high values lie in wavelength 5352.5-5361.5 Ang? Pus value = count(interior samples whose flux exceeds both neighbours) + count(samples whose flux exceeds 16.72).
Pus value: 8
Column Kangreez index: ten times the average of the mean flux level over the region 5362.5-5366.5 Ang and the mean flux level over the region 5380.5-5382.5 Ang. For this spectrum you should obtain 164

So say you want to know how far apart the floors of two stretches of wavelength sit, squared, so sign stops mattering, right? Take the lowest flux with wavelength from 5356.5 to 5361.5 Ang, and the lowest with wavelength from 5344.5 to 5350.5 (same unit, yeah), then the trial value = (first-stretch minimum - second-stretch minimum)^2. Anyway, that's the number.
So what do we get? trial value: 1.3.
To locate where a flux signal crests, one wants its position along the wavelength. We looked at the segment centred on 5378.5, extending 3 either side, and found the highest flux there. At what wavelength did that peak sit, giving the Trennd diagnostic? 5377.0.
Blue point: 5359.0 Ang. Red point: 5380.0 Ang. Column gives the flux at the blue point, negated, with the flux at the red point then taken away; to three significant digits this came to -33.8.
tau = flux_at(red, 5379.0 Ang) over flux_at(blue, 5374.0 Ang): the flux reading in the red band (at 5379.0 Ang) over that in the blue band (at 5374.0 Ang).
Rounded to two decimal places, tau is 1.01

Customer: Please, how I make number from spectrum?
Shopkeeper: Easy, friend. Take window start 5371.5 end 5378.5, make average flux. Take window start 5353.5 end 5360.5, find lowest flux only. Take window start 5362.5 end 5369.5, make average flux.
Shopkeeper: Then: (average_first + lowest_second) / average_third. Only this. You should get 2.014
